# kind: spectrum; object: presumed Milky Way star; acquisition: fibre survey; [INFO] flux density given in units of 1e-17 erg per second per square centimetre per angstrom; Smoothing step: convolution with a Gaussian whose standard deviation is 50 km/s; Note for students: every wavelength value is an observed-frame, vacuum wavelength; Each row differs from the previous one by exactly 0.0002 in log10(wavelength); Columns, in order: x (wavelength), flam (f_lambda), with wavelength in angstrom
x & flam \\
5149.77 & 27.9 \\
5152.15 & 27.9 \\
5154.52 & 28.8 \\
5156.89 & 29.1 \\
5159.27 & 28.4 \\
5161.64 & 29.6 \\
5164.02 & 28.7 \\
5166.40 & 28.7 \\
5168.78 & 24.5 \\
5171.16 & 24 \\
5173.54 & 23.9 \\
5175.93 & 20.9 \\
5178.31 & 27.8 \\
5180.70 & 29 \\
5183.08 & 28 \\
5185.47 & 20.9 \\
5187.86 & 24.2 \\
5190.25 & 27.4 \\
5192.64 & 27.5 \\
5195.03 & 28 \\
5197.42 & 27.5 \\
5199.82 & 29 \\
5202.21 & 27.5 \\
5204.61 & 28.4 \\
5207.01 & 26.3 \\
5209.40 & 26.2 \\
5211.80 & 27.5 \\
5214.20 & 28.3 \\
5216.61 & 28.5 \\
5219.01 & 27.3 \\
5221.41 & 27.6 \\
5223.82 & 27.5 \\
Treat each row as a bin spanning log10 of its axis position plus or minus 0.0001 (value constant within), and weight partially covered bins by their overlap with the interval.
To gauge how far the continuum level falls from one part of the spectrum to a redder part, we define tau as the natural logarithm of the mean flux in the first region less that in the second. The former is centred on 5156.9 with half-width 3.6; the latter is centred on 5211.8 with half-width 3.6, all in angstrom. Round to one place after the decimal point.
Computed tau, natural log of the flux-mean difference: 0.4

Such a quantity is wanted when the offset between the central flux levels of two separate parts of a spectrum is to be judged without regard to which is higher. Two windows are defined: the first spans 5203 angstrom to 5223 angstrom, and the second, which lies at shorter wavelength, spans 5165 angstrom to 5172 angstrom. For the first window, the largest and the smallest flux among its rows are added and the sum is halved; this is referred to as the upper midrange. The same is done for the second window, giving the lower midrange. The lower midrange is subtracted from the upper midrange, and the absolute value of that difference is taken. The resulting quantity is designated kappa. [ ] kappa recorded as 1.0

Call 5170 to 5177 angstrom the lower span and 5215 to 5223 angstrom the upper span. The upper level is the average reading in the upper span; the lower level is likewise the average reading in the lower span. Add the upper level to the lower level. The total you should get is 50.7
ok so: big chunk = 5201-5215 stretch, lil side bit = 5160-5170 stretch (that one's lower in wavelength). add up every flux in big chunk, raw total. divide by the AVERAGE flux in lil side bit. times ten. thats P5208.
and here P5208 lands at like 59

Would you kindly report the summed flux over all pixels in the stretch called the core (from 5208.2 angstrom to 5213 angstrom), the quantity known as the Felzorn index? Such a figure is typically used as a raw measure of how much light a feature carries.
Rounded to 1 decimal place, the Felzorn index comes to 53.7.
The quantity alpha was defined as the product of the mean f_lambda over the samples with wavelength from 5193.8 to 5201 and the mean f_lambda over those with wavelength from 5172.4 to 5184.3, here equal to 730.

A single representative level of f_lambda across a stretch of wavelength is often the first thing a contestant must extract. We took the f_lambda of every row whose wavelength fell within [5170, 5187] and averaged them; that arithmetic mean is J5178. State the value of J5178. 25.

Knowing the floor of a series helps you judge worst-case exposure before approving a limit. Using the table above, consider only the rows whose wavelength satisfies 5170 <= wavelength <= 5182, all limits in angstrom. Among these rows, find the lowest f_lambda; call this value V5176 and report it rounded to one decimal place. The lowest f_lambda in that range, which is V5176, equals 20.9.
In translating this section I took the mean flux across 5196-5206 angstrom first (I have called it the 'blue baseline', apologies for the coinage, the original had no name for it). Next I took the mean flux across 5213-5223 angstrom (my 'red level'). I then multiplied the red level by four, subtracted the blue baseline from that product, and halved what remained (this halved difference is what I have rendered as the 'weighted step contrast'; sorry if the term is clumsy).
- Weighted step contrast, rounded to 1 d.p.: 41.8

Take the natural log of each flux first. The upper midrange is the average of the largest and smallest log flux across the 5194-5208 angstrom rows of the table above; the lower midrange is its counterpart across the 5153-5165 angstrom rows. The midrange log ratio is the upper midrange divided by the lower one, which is 0.99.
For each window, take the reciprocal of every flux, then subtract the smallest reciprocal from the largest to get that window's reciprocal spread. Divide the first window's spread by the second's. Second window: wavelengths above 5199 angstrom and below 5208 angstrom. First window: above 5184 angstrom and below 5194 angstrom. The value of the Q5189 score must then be 3.2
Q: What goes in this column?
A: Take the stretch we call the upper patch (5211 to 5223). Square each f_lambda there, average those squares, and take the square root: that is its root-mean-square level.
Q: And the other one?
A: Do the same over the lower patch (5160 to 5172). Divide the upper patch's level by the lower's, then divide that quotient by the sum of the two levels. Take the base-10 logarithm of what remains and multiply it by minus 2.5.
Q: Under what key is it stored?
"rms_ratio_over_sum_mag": 4.33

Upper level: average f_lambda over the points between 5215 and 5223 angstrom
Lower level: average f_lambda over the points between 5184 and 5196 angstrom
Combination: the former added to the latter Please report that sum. 53.4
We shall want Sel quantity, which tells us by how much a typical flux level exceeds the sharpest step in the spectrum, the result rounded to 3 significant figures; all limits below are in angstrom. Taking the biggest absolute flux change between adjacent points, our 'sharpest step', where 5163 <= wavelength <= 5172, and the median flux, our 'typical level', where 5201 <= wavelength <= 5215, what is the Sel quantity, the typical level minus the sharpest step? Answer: 23.3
